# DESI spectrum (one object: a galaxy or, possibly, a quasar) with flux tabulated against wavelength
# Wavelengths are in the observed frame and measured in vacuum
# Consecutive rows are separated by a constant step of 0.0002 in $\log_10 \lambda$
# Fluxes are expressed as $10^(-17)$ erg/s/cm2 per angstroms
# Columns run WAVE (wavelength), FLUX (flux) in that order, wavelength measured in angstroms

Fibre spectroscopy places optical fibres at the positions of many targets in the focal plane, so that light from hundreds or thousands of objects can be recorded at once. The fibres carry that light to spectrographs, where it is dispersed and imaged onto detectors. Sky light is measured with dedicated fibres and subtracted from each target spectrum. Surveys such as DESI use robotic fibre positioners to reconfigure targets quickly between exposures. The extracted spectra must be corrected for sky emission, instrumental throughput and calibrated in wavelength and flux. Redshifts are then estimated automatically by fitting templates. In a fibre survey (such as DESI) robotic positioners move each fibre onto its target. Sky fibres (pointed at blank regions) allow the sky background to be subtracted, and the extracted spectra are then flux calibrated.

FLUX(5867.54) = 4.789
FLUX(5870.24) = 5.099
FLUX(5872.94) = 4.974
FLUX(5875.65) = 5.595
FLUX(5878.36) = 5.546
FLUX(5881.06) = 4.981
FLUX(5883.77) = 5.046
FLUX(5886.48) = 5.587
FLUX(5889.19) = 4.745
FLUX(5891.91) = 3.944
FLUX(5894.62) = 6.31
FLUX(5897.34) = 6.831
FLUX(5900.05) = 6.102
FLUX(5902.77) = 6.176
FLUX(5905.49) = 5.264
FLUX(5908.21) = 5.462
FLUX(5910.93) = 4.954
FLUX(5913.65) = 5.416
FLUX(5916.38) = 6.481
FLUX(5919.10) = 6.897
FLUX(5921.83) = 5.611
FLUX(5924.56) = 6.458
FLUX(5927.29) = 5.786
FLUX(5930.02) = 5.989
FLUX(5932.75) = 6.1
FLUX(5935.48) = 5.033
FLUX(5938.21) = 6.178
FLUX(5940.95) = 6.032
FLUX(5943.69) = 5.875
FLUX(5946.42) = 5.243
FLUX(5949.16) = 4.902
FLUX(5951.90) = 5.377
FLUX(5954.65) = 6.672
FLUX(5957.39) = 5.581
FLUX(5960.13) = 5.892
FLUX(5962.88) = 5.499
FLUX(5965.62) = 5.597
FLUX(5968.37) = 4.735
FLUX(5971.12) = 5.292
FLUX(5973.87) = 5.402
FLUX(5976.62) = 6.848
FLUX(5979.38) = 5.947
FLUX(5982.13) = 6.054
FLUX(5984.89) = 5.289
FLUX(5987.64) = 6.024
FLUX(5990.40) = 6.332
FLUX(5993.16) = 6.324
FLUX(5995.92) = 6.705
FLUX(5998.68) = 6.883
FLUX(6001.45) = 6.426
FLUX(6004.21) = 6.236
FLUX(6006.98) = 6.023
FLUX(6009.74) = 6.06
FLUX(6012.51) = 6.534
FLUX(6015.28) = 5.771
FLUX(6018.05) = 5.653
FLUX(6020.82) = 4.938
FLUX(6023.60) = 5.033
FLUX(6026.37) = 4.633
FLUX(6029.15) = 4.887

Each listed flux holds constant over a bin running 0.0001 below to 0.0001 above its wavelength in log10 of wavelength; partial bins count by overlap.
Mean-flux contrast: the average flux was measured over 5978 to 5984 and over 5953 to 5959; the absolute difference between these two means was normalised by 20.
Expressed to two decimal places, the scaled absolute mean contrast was 0.01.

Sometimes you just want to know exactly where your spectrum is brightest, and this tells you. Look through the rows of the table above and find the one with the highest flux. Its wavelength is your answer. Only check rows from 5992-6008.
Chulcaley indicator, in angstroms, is 5998.68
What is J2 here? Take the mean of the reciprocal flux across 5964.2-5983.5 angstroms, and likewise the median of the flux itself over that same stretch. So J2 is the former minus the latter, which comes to -5.4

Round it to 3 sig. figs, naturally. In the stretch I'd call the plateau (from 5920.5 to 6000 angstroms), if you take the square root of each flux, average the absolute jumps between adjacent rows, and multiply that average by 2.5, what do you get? 0.285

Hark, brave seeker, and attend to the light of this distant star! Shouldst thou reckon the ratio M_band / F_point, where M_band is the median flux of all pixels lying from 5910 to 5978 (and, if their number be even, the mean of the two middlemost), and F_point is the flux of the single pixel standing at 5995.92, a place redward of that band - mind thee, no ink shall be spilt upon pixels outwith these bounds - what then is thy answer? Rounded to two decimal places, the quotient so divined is 0.84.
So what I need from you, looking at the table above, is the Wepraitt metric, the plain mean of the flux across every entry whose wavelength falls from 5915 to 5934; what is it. 6.19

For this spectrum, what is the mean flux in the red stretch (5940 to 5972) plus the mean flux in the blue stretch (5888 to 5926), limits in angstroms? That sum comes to 11.3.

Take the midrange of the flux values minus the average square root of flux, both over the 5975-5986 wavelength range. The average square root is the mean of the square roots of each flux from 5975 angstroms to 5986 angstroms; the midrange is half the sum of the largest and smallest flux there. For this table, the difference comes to 3.61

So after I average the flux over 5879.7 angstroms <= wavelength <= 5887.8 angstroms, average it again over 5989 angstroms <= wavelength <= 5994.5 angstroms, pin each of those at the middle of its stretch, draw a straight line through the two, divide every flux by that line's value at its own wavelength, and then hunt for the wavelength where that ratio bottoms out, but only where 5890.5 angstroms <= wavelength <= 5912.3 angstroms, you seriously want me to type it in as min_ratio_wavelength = 5891.91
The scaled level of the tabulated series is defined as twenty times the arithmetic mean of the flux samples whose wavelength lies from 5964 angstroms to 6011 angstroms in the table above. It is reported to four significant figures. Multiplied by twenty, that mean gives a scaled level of 120.2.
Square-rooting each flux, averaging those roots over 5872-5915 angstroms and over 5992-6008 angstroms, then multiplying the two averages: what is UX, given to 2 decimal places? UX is 5.90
